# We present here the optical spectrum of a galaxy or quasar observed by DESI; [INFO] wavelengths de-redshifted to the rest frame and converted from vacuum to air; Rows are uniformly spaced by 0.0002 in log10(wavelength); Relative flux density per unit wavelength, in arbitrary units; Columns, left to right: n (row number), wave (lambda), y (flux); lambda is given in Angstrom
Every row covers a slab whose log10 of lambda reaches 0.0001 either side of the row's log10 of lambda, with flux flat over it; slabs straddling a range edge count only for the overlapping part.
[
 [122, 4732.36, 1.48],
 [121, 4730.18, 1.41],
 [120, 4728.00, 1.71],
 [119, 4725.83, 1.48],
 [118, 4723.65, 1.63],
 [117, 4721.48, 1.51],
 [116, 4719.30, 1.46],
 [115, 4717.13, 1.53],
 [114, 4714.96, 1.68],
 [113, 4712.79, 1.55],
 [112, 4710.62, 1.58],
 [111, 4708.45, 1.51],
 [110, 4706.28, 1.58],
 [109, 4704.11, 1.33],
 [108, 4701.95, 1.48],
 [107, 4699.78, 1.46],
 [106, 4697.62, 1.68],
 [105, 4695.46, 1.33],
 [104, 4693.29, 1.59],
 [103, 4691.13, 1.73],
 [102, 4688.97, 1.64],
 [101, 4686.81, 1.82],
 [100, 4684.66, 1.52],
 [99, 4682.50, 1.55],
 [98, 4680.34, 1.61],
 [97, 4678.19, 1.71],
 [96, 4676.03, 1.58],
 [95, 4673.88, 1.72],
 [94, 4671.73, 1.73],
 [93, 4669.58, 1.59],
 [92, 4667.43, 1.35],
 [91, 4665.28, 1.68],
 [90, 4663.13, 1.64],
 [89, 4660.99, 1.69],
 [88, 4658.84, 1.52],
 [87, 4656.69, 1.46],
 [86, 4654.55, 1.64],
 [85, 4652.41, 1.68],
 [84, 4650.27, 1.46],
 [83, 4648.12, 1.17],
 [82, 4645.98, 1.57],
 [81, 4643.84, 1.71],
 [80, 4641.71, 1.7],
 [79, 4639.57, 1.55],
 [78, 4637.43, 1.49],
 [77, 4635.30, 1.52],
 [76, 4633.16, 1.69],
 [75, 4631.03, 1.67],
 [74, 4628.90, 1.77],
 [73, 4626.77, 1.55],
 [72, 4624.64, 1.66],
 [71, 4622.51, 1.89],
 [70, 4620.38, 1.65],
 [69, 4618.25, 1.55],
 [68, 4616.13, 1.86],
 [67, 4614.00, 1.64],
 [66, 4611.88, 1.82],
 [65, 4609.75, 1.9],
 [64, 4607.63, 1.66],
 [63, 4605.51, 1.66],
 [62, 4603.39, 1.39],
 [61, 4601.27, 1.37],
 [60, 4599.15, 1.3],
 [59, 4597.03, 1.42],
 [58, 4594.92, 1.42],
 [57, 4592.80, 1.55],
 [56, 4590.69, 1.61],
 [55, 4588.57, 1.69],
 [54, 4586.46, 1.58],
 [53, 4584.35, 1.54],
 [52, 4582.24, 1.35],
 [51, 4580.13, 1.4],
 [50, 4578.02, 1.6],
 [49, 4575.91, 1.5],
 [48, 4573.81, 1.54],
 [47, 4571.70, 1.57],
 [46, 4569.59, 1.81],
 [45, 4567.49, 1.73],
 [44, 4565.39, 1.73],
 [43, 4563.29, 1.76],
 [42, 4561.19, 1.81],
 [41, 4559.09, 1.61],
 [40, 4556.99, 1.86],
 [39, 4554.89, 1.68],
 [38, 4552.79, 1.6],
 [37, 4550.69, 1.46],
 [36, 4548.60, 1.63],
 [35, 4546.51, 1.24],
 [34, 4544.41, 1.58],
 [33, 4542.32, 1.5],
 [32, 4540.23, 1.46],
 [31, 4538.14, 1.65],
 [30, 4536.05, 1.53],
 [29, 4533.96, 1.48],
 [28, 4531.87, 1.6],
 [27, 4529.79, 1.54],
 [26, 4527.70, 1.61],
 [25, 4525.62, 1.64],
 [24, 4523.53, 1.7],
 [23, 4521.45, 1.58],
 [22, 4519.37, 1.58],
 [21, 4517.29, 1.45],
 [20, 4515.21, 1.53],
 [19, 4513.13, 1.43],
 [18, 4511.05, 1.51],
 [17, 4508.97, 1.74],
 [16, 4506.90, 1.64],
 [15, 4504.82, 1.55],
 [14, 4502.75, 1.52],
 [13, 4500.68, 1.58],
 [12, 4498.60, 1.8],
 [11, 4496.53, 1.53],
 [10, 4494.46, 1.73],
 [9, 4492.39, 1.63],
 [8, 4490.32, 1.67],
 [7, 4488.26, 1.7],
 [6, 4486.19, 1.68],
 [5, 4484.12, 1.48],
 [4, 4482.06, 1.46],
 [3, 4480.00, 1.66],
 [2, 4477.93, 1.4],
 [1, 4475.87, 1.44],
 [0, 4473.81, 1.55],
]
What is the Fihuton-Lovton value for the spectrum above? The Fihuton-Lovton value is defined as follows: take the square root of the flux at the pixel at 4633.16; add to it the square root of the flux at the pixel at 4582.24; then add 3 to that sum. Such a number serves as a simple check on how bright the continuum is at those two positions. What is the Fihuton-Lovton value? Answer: 5.46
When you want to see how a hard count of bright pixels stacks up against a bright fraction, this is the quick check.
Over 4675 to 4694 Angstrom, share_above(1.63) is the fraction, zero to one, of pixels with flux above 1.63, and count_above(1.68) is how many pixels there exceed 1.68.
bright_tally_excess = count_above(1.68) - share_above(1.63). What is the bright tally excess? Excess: 2.6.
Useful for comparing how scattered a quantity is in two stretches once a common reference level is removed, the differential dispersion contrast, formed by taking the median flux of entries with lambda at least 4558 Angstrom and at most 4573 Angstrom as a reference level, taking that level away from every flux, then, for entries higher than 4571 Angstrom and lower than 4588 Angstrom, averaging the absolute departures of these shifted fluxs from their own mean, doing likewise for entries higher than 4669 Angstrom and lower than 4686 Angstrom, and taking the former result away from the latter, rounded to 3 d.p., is 0.000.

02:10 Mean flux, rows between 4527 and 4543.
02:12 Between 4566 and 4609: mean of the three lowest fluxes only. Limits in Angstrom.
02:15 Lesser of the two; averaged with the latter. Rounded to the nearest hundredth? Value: 1.34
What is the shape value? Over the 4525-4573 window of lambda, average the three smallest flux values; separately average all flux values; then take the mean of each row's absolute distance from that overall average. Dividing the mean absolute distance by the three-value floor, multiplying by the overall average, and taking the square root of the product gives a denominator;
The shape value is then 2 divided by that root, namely 5.8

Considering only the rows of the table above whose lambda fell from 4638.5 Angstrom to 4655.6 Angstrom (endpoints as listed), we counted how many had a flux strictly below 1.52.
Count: 2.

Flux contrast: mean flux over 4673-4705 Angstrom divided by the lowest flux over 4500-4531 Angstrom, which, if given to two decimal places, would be 1.11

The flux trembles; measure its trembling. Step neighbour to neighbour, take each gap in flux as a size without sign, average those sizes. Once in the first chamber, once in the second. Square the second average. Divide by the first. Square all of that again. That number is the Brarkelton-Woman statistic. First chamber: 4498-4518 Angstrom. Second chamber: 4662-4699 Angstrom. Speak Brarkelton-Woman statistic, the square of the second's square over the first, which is 0.052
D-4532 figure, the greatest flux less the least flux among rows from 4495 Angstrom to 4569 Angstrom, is 0.6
